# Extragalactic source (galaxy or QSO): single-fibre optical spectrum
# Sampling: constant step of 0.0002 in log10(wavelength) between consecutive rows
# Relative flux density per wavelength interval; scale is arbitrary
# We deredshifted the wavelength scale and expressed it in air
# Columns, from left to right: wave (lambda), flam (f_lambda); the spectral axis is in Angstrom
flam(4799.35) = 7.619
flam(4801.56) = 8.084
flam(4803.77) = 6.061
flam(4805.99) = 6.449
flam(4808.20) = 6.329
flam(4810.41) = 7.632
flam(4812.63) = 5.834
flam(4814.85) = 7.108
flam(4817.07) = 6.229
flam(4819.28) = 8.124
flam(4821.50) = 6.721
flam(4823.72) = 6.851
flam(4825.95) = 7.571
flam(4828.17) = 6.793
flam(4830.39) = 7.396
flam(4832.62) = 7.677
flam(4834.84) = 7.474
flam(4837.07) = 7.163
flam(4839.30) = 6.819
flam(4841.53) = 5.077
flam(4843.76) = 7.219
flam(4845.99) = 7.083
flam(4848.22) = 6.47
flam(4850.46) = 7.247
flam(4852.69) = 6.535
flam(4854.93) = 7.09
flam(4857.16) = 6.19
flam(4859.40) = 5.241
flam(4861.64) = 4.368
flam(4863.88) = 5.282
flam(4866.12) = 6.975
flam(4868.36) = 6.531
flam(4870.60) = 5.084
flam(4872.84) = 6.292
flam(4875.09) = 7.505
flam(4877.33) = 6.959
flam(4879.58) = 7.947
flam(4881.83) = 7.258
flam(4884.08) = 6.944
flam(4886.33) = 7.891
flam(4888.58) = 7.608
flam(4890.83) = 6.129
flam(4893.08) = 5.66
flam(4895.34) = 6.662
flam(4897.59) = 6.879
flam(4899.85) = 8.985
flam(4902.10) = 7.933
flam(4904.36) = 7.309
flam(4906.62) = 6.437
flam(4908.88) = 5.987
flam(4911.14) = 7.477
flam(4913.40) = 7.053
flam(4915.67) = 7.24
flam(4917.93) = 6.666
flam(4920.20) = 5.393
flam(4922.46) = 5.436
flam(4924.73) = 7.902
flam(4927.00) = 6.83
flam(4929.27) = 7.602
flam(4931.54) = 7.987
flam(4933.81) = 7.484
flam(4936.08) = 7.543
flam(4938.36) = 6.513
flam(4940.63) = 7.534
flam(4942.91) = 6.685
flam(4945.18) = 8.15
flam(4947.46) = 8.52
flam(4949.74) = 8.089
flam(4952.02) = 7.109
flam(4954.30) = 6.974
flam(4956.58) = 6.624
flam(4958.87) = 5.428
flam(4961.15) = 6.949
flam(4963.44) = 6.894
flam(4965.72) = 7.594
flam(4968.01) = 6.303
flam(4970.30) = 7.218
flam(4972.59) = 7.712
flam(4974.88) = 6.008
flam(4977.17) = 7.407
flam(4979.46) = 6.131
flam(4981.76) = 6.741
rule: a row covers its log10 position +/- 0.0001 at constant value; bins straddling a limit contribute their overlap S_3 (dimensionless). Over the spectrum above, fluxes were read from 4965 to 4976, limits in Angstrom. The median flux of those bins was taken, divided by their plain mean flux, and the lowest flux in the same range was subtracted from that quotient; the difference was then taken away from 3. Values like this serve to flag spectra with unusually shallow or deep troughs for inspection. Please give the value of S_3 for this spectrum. 8.0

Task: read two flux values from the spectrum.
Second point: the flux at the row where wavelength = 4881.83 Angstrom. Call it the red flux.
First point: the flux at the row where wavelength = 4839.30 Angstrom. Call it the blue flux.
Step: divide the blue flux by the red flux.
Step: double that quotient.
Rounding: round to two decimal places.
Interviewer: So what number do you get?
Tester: 1.88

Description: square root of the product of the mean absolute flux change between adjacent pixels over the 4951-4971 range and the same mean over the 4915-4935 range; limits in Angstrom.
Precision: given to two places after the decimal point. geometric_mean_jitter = 0.83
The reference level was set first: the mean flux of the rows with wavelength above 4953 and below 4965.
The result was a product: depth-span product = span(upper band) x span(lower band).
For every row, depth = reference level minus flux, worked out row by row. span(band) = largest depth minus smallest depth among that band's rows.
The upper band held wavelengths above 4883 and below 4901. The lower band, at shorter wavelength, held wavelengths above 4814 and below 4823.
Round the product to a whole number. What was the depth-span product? 6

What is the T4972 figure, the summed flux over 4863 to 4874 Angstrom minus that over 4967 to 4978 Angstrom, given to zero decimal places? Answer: -4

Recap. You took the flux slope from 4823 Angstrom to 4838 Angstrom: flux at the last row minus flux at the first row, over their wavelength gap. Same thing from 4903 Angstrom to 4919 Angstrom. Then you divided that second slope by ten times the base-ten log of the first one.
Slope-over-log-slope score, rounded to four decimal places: 0.0029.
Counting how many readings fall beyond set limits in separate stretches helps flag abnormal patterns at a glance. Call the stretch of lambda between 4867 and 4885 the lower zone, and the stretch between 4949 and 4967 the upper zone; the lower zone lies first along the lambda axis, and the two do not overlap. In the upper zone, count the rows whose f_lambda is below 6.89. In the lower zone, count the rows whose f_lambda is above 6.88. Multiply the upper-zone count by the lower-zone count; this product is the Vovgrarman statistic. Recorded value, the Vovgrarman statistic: 10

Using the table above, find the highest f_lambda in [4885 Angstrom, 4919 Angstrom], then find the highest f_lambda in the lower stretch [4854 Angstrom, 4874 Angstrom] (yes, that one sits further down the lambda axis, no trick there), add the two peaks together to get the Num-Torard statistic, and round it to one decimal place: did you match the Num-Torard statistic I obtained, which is 16.1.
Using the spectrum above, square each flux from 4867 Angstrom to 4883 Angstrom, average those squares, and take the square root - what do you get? 6.85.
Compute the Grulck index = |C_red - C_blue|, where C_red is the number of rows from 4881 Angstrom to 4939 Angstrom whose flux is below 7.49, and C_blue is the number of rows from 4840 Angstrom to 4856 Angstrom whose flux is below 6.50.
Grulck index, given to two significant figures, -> 16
